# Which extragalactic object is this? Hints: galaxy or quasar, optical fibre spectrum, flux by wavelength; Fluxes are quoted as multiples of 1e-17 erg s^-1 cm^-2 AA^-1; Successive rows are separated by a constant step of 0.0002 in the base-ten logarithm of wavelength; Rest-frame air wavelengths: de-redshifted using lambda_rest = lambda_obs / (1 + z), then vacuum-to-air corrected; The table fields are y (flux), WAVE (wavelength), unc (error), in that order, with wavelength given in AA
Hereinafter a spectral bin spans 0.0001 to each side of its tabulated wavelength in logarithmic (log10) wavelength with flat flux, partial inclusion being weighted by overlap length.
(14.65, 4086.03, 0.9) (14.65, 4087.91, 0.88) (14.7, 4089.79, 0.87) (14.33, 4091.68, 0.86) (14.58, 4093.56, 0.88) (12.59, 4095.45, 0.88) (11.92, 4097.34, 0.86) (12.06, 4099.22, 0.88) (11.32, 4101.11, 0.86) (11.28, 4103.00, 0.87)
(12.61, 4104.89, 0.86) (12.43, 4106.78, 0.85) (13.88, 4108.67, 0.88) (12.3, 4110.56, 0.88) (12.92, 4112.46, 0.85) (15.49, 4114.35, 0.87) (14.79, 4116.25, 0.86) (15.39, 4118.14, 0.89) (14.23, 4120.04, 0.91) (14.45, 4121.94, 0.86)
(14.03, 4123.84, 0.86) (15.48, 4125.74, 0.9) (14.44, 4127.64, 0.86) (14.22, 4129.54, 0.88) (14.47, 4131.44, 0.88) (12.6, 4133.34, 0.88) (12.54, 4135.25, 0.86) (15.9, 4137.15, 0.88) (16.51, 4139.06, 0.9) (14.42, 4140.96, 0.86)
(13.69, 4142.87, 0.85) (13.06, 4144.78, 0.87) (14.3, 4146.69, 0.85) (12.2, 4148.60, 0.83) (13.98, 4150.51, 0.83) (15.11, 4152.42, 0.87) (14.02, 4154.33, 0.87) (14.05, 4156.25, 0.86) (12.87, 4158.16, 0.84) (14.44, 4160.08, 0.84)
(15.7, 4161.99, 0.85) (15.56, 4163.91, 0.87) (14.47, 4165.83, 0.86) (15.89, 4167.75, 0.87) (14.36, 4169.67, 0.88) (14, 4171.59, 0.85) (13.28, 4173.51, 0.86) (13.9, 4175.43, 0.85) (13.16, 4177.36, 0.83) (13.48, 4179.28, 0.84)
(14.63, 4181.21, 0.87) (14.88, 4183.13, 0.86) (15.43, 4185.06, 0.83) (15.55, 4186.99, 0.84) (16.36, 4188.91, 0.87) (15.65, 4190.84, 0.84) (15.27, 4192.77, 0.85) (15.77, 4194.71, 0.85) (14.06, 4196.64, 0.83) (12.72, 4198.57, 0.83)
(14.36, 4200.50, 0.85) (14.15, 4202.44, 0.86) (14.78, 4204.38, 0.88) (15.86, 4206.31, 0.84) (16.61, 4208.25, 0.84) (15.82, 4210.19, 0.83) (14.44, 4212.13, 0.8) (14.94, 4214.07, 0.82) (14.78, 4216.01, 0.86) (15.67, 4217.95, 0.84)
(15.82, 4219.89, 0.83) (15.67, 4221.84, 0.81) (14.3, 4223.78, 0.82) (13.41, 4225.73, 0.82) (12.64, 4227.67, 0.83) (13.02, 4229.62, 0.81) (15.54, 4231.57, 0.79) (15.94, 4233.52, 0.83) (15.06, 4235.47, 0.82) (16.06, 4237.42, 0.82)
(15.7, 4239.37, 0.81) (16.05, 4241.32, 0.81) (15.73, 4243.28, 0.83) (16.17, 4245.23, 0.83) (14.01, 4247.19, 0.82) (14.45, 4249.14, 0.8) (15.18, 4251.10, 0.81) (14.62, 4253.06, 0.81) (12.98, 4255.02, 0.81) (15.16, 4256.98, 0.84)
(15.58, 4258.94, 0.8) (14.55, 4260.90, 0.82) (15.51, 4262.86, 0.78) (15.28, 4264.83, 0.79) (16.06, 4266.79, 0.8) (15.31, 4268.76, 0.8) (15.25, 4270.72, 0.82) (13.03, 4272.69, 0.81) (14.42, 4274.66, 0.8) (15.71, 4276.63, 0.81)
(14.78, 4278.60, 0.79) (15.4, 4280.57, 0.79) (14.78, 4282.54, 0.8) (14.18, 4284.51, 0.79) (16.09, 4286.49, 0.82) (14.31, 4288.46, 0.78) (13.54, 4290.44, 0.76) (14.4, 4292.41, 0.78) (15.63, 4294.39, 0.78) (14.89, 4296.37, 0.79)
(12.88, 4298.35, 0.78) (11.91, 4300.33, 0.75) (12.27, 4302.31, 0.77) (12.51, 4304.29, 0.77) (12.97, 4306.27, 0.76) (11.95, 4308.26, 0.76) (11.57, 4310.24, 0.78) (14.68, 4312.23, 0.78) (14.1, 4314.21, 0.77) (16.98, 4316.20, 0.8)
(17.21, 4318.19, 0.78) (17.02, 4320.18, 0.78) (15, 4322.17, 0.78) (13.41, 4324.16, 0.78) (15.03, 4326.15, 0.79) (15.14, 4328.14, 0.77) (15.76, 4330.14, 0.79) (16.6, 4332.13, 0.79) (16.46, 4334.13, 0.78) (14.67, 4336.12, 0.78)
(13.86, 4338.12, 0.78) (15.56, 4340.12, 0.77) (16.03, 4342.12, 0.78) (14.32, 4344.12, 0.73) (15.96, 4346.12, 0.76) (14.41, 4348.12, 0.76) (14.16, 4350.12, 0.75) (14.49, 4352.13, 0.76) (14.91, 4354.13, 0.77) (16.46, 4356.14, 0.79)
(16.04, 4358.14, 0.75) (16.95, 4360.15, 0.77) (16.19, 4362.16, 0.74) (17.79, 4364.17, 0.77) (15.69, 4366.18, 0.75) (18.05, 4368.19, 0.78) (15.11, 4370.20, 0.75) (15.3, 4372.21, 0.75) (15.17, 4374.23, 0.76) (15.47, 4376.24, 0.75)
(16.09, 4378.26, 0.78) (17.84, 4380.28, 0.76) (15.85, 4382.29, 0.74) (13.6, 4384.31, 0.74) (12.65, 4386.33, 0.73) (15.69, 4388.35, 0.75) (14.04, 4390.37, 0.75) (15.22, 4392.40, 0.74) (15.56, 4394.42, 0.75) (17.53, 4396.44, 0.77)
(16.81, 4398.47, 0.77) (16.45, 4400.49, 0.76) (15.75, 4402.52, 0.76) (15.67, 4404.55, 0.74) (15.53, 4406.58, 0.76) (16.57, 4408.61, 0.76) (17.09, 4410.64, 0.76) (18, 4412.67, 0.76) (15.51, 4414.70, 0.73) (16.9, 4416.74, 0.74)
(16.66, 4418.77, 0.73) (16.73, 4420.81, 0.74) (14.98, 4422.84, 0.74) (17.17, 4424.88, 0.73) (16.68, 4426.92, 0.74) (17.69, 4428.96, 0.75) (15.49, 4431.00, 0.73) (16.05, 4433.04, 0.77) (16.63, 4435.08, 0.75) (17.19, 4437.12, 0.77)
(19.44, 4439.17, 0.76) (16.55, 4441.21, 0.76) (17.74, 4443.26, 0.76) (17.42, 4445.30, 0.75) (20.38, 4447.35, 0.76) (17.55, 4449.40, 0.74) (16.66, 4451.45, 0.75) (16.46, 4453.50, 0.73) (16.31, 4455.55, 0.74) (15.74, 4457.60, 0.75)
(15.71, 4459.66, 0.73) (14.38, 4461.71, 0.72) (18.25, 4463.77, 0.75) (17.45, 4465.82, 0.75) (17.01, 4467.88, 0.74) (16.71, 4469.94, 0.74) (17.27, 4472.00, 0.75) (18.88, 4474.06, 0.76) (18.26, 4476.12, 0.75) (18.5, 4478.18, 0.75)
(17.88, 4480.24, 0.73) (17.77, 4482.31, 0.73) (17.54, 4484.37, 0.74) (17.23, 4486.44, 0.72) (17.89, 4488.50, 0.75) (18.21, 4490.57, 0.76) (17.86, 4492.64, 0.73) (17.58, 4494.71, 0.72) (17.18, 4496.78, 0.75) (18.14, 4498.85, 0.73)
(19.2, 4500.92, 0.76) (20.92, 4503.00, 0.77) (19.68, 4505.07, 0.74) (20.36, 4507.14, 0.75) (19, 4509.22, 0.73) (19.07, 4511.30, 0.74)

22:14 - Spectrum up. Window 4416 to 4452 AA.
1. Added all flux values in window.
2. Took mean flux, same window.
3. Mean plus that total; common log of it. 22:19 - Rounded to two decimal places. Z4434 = 2.51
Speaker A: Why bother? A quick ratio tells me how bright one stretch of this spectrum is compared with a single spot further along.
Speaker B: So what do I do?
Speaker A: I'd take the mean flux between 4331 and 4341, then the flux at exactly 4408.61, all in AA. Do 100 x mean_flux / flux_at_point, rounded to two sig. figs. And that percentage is 93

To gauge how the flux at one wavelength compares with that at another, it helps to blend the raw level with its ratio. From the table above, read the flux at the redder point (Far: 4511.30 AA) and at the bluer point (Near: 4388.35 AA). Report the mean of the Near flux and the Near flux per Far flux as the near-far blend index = 8.3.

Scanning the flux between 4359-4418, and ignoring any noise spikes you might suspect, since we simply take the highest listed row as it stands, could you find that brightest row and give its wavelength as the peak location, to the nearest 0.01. 4368.19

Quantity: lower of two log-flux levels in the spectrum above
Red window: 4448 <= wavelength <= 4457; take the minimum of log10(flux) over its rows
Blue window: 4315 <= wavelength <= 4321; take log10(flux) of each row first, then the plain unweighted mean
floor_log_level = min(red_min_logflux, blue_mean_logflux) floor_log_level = 1.21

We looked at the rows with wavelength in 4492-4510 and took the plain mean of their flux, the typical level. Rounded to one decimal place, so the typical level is 18.9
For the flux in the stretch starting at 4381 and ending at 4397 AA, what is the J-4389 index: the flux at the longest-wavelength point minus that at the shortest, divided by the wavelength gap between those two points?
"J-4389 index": 0.12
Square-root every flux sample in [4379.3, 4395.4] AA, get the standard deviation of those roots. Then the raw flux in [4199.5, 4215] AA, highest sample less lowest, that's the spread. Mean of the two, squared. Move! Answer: 1.8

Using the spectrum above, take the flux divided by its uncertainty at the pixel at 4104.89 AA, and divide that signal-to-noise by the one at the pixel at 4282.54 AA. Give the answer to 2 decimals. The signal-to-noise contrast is 0.79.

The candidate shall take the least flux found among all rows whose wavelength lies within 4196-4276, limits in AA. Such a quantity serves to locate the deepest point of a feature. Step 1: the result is 12.64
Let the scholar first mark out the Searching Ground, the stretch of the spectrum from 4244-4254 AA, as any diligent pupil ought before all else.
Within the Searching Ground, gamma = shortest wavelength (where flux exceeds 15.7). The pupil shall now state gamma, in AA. 4245.23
